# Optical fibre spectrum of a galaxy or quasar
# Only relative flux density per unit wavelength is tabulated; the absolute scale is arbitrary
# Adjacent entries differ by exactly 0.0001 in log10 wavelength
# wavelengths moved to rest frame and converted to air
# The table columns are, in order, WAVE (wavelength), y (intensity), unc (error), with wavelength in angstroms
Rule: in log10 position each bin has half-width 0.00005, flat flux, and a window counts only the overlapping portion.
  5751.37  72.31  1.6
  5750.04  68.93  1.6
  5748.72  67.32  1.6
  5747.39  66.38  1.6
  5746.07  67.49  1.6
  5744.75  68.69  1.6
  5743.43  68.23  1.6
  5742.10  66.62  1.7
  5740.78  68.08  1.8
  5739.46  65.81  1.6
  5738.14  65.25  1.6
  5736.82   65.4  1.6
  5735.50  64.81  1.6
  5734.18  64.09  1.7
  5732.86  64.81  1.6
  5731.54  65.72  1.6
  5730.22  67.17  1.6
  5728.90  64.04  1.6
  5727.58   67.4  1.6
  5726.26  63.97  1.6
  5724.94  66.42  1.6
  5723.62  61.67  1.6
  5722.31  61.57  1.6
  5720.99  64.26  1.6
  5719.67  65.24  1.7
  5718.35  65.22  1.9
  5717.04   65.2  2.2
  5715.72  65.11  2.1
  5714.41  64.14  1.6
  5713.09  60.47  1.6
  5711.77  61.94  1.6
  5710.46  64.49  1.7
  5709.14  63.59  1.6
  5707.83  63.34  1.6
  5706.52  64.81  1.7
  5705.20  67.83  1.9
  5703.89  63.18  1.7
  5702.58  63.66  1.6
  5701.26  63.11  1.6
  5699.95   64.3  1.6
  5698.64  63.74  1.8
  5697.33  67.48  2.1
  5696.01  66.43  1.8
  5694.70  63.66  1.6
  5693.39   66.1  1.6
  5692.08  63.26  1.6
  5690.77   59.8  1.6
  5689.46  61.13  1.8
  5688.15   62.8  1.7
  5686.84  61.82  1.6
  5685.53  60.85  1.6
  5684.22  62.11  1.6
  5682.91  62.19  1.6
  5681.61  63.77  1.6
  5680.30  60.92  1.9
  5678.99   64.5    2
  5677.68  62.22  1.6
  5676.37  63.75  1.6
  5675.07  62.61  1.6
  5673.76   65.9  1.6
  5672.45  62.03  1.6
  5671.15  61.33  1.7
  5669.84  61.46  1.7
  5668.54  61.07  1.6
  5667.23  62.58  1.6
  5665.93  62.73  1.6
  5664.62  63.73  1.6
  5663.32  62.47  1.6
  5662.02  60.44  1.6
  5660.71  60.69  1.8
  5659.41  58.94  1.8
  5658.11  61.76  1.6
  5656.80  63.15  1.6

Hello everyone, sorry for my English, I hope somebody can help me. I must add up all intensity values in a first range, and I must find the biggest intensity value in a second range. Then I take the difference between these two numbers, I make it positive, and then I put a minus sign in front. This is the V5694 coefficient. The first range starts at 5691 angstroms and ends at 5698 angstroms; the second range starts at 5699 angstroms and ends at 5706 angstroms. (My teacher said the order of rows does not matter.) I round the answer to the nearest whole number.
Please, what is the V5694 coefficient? -259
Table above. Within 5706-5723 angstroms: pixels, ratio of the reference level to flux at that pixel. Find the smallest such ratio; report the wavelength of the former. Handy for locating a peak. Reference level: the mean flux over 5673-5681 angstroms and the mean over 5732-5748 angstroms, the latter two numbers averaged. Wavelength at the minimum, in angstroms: 5719.67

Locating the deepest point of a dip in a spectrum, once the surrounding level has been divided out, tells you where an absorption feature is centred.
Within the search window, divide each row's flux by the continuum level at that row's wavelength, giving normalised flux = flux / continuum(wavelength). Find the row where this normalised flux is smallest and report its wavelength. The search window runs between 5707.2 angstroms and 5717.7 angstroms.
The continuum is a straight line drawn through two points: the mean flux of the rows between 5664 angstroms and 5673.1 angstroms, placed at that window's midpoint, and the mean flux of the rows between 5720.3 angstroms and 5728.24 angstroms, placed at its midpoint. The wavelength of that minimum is 5713.09 angstroms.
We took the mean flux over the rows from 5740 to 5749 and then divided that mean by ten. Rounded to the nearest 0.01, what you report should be 6.75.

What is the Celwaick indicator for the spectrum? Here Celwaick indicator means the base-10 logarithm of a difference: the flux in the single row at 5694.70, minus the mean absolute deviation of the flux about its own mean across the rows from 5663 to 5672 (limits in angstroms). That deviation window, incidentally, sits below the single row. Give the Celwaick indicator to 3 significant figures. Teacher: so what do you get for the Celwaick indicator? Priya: 1.80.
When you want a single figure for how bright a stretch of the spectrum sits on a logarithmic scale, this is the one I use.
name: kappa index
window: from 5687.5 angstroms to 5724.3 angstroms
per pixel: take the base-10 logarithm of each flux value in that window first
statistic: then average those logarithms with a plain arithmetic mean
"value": 1.80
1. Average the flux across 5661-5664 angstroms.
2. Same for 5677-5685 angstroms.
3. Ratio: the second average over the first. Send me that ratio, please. 1.019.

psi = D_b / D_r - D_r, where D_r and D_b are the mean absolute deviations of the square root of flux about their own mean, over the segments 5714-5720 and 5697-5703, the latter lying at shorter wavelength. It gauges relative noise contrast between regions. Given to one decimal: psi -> 3.5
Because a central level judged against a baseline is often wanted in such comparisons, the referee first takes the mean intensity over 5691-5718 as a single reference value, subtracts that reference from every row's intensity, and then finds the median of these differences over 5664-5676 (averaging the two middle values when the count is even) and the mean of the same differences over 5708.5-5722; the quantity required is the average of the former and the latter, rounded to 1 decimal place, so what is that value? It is -1.0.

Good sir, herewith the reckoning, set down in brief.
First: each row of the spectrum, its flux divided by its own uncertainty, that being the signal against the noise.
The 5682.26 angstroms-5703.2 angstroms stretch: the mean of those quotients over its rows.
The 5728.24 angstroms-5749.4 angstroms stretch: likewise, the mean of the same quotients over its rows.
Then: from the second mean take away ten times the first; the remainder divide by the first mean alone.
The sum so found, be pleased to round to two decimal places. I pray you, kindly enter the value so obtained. -8.92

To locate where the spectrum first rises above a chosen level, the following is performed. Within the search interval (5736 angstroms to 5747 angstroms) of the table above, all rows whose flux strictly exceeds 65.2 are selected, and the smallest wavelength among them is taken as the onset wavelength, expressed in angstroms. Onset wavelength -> 5736.82 angstroms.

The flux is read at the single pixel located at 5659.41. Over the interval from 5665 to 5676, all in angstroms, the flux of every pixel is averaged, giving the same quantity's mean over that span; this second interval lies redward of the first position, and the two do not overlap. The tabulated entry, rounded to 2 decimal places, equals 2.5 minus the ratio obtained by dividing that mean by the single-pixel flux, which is 1.44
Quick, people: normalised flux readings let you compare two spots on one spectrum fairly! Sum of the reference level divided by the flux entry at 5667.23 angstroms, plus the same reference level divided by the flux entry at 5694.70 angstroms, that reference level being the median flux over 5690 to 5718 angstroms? 2.02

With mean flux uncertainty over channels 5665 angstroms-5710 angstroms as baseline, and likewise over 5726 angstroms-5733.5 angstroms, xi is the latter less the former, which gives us -0.08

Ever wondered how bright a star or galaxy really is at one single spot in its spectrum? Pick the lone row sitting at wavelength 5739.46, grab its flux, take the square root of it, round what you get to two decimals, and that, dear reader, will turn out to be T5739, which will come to 8.11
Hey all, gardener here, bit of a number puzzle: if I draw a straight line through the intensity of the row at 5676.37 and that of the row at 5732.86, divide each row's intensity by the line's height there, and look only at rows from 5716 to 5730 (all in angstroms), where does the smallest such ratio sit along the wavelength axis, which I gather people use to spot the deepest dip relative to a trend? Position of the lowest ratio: 5722.31 angstroms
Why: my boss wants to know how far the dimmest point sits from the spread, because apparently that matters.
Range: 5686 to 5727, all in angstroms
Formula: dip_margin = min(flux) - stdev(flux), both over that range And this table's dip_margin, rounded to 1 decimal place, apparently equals 57.9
